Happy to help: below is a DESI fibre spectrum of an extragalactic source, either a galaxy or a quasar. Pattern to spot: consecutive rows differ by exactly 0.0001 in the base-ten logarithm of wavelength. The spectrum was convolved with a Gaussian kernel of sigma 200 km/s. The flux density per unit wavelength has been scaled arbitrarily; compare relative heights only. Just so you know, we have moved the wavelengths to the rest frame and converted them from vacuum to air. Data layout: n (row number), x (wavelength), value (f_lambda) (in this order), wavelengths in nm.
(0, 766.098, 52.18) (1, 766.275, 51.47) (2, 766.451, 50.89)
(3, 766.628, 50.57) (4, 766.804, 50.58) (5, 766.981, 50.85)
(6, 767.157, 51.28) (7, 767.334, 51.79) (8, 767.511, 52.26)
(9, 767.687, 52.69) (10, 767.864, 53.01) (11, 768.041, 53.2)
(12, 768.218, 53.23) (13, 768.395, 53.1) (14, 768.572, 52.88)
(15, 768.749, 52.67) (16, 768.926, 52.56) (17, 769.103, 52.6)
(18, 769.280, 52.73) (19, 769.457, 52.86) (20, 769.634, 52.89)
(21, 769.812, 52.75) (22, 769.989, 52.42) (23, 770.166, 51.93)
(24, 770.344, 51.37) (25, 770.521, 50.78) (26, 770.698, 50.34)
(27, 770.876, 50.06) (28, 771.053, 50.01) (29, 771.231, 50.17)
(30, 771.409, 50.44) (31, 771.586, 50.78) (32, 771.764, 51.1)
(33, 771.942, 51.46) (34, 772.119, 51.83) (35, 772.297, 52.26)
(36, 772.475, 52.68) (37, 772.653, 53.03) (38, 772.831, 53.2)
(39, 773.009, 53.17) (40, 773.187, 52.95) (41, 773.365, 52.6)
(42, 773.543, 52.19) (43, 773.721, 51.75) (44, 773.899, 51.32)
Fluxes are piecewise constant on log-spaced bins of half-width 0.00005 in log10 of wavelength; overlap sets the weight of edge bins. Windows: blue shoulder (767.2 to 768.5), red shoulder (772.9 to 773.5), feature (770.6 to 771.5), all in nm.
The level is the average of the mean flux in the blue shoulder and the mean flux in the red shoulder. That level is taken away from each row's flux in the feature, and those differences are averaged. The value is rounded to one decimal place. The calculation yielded -2.6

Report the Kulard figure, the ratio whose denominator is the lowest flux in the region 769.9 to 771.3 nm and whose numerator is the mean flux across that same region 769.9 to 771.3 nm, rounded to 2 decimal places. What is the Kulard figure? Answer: 1.02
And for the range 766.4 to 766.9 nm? 1.00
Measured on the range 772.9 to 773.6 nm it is 1.01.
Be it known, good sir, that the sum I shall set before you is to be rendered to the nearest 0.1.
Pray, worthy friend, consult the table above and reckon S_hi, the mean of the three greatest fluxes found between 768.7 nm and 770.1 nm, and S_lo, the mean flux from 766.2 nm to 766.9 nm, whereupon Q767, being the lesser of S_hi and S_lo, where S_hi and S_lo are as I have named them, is 50.9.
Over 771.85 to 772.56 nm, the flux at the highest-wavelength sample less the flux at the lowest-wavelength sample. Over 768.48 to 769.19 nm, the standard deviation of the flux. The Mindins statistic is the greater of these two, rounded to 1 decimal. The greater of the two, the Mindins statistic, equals 1.2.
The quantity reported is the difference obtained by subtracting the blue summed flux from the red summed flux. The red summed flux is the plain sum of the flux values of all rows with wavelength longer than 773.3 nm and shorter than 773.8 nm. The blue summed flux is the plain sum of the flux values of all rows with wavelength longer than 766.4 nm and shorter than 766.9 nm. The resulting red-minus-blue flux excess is 4.5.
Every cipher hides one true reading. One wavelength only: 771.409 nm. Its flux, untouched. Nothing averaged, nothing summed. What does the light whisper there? 50.44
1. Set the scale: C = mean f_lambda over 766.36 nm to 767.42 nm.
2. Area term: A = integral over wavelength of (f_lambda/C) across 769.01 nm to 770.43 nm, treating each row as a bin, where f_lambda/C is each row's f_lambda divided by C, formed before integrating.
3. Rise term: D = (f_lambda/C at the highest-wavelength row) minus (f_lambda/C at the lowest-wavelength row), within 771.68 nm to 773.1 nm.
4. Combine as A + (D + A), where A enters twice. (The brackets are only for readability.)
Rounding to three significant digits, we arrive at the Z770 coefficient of 2.96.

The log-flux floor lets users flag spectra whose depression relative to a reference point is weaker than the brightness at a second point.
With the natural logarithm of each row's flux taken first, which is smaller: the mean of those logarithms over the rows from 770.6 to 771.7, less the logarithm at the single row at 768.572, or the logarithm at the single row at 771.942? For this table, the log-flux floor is -0.05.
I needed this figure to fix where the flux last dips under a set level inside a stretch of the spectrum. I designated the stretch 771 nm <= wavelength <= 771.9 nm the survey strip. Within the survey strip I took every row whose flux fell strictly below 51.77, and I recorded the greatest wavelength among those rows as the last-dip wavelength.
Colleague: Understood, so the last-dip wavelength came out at 771.764 nm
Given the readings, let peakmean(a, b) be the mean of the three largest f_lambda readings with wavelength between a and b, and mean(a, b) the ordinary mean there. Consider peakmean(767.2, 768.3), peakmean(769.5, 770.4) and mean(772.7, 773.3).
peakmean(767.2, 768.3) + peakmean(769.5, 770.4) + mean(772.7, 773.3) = 159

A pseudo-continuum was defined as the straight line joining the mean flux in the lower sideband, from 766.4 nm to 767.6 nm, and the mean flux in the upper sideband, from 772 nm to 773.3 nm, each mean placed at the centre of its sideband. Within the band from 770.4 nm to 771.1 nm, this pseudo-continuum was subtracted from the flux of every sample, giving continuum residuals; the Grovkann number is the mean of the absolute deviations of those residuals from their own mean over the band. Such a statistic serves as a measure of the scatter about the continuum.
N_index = 0.31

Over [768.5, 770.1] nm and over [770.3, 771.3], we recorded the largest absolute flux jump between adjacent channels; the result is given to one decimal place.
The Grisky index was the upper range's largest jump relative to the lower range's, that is 1.8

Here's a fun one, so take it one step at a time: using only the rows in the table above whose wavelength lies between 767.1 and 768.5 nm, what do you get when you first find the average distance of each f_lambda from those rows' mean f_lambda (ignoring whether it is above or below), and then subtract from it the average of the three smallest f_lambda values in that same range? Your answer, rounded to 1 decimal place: -51.2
